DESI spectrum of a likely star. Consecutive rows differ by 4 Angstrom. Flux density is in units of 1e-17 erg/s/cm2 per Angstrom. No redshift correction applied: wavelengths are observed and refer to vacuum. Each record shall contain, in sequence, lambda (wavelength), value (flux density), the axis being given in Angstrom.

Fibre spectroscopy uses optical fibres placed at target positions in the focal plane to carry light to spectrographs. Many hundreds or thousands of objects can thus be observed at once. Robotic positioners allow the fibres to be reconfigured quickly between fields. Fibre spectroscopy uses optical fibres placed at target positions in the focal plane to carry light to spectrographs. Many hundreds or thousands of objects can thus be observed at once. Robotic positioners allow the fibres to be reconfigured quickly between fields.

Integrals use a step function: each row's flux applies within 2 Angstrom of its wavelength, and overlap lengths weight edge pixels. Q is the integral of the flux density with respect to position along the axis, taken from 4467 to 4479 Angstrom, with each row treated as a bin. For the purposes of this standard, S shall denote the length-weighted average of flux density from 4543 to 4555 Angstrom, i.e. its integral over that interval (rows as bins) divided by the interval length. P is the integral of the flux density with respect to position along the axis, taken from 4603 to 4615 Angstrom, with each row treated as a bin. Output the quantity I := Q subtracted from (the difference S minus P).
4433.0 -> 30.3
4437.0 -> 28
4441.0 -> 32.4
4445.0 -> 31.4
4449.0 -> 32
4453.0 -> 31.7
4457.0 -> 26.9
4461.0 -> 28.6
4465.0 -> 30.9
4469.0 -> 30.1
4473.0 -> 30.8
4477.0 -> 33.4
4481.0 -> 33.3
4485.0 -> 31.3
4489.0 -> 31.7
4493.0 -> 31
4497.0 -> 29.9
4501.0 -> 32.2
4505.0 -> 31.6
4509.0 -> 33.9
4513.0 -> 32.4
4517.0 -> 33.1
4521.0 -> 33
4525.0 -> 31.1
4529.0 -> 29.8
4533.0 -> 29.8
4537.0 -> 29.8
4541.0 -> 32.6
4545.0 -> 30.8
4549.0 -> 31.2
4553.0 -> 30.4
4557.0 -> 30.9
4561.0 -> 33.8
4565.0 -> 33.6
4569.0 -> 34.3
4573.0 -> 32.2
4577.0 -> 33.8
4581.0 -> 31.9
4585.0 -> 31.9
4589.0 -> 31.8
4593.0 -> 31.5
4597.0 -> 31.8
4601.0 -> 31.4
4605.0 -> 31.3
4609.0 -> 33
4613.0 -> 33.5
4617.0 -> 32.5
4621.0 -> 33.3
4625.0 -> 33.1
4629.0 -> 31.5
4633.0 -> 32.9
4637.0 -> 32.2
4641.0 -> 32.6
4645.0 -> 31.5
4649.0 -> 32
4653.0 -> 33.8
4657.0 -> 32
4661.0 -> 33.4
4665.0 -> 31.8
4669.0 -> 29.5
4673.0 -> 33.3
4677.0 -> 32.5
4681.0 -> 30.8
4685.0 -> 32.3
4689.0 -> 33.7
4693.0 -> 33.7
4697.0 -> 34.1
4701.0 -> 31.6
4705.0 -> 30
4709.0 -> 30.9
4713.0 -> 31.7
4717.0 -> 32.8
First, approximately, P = 391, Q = 377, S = 30.8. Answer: -738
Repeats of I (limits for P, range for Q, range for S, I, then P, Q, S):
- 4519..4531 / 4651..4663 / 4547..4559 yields -742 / 376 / 397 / 30.8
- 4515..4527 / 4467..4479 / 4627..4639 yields -734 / 389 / 377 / 32.2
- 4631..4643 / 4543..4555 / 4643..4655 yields -728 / 391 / 370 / 32.4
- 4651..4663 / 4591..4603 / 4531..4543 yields -745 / 397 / 379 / 30.7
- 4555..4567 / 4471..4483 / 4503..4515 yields -751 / 393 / 390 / 32.6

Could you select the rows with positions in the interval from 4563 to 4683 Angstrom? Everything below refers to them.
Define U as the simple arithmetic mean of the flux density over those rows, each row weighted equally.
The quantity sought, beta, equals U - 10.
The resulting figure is 22.4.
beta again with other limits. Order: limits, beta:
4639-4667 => 22.4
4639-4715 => 22.2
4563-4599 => 22.5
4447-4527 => 21.4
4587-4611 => 21.8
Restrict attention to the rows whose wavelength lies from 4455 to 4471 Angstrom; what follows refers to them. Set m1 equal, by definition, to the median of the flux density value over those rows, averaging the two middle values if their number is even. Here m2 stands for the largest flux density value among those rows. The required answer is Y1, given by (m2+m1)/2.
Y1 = 30.1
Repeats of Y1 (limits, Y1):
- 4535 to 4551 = 31.8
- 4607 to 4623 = 33.3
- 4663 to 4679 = 32.7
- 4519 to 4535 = 31.7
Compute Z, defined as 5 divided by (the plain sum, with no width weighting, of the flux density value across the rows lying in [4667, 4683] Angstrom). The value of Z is 0.0397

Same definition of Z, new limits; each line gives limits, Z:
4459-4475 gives 0.0415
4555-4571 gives 0.0377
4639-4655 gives 0.0385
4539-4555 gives 0.0400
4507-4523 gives 0.0378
